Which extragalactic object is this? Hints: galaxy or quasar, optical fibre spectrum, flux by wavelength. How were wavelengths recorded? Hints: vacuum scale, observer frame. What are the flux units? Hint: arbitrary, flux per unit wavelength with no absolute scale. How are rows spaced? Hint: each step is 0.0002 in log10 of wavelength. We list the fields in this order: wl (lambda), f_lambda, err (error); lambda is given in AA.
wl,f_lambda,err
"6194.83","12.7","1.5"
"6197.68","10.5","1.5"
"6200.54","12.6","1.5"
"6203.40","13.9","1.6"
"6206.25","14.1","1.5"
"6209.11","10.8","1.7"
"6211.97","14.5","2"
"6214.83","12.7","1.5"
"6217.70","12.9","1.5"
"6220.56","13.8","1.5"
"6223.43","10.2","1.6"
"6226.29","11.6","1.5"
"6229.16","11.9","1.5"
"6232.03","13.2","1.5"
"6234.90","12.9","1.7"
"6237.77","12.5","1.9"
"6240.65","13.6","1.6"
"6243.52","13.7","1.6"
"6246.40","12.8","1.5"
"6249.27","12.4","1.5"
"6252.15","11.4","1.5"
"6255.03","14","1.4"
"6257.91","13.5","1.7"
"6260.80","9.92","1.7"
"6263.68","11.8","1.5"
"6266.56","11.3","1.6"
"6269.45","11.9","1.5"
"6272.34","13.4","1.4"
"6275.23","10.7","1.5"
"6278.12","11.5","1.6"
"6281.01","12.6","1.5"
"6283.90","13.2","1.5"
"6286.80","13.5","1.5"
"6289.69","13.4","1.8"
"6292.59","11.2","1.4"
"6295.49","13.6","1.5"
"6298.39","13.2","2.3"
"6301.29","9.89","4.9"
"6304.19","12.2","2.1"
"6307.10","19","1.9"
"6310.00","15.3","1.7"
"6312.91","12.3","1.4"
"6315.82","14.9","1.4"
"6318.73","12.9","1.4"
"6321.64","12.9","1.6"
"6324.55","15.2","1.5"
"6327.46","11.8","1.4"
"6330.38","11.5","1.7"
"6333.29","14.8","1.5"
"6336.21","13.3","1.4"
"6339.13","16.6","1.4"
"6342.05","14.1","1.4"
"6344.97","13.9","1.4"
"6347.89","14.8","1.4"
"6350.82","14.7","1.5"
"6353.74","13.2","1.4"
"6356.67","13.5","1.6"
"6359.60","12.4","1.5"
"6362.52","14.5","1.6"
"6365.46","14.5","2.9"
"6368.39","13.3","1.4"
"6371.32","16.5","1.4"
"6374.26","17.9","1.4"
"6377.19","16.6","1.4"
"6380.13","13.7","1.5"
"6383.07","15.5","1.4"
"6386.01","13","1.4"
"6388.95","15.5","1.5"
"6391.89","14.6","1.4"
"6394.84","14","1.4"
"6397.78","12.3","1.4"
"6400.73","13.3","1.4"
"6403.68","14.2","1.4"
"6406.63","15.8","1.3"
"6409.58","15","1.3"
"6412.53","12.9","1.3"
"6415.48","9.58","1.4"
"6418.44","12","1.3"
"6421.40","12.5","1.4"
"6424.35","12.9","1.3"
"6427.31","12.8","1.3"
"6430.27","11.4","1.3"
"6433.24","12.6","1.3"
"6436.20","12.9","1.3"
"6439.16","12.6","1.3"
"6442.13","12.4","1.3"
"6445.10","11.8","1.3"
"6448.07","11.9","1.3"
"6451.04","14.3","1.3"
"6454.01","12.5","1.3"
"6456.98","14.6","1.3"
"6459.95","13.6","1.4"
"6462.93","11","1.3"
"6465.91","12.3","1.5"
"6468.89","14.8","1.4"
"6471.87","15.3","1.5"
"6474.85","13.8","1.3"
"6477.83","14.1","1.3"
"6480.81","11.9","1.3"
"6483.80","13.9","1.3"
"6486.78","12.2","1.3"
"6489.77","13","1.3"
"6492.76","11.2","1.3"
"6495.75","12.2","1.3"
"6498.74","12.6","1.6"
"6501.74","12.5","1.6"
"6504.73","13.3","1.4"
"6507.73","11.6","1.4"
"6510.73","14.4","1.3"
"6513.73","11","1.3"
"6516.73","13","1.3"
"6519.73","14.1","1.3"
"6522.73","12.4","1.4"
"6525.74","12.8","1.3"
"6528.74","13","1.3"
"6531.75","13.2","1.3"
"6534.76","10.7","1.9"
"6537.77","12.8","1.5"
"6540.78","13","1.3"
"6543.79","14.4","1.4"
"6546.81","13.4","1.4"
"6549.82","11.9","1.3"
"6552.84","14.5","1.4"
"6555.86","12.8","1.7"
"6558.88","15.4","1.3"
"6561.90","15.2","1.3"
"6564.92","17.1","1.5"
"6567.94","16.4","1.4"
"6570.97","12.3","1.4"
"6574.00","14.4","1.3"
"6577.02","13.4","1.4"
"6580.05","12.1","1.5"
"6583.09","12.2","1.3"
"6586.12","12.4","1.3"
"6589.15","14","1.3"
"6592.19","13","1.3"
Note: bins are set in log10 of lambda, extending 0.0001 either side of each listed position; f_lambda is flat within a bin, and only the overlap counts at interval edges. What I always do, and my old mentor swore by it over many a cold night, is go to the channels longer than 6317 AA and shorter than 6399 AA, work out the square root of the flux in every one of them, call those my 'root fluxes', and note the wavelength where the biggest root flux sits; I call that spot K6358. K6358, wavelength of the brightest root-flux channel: 6374.26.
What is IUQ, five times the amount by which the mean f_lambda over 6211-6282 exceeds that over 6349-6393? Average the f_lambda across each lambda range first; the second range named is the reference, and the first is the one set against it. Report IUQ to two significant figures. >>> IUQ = -11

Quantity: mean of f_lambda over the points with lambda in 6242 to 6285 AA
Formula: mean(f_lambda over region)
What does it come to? 12.3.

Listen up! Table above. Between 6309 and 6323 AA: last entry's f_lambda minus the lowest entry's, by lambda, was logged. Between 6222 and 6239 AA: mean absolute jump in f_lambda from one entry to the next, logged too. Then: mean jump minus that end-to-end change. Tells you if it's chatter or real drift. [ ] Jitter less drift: 3.1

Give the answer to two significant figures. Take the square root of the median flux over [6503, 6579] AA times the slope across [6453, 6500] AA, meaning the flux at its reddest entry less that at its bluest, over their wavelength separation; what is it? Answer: 0.17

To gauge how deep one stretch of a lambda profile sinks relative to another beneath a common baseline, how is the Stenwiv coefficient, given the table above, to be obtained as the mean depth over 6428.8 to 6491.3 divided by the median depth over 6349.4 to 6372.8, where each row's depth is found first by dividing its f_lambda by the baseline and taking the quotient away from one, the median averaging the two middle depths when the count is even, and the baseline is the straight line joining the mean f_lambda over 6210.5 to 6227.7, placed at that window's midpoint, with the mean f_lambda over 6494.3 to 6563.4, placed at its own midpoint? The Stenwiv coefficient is 0.03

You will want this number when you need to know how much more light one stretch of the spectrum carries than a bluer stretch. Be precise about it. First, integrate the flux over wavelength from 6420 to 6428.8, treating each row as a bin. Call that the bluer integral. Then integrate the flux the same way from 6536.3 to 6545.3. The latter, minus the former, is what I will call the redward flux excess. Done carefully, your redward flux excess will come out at 8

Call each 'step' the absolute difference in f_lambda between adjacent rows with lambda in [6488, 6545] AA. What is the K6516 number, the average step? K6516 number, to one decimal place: 1.3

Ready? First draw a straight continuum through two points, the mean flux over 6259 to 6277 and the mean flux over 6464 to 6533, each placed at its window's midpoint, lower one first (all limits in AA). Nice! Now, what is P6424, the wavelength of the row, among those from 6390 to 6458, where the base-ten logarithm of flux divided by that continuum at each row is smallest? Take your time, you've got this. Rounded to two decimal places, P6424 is 6415.48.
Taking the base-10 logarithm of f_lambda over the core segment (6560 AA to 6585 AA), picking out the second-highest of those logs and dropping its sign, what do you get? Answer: 1.21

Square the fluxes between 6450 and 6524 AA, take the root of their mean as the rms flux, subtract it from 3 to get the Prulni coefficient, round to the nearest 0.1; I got -10.1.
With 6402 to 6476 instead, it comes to -10.1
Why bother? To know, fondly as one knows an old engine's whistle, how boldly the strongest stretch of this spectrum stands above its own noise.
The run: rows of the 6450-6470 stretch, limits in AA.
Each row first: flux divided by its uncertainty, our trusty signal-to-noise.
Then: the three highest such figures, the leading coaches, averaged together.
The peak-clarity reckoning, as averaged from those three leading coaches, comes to 10.9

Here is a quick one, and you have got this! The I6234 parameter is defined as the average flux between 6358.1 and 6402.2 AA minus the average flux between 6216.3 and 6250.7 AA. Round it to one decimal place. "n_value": 1.9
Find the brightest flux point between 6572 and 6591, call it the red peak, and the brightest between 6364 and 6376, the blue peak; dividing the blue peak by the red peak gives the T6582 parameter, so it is 1.24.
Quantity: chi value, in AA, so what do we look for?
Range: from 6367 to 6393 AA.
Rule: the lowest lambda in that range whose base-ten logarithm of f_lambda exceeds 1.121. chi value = 6368.39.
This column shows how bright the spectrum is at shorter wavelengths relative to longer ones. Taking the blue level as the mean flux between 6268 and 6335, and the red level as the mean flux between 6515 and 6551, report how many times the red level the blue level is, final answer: 1.015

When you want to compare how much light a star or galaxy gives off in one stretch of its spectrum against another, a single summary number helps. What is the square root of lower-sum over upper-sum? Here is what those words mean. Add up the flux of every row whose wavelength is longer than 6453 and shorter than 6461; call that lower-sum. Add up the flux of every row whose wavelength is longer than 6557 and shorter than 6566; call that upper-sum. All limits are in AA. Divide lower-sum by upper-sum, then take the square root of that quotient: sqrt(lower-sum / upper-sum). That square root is 0.92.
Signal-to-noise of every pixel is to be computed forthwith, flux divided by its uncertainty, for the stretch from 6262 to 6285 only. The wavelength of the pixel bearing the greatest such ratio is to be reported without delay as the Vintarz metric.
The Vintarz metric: 6272.34 AA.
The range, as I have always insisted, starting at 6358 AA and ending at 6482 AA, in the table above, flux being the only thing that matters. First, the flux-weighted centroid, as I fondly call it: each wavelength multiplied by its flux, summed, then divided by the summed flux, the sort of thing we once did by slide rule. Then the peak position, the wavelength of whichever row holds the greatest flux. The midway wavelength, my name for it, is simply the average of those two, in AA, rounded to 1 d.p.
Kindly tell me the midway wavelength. 6396.4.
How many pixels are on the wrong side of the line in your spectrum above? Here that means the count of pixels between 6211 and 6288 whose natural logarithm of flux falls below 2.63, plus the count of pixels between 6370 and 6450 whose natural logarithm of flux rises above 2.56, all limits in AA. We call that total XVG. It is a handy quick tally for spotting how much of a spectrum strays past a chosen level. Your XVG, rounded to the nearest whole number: 38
